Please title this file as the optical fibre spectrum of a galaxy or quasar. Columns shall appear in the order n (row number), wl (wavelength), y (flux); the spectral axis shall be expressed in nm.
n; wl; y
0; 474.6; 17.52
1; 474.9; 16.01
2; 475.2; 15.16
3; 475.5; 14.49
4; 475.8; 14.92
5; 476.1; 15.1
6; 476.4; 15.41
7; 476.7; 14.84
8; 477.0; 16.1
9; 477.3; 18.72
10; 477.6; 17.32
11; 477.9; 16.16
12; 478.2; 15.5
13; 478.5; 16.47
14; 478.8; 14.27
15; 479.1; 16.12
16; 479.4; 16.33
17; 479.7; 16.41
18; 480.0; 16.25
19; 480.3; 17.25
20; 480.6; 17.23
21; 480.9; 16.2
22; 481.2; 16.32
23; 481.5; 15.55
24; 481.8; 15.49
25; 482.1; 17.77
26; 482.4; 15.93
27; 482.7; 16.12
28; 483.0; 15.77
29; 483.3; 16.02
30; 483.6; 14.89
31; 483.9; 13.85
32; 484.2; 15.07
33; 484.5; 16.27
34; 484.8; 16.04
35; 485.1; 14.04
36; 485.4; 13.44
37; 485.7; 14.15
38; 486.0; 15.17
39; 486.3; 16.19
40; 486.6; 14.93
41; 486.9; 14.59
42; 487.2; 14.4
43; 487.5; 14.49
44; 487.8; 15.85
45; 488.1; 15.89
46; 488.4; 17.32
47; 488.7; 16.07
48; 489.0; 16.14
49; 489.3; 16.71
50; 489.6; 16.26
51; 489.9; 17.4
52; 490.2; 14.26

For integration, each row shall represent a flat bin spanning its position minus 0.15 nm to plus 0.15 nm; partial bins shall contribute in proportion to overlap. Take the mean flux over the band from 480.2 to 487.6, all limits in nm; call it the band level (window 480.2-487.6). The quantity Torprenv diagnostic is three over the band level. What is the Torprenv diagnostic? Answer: 0.194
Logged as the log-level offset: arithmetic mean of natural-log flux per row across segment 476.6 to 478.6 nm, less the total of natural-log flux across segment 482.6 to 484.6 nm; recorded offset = -16.3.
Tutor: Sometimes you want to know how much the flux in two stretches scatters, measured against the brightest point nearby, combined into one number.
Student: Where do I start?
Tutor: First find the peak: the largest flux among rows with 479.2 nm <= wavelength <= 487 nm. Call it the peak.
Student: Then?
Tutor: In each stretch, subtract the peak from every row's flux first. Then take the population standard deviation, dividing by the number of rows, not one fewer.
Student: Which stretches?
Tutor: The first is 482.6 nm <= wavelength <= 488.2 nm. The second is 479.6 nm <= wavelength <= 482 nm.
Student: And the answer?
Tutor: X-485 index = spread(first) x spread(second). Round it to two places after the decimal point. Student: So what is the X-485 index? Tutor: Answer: 0.54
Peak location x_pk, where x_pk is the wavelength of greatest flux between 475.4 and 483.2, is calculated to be 477.3 nm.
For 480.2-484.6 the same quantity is 482.1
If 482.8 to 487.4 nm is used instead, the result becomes 484.5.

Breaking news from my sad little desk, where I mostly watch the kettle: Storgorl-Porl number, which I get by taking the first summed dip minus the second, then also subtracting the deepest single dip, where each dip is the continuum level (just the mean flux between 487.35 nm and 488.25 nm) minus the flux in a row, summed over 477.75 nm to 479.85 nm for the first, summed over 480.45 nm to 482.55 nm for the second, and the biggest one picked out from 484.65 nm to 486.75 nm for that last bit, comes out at 1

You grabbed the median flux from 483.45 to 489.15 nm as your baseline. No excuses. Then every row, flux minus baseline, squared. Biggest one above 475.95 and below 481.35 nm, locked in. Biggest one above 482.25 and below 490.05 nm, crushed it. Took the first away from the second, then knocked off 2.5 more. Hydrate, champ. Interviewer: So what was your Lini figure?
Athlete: -10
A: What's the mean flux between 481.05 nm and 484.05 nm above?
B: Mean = 15.8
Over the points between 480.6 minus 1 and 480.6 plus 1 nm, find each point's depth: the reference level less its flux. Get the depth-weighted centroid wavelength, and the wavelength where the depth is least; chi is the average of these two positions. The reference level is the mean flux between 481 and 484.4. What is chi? 480.35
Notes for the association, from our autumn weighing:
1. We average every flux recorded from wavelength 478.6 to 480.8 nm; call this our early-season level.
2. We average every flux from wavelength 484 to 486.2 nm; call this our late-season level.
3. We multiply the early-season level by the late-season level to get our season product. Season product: 242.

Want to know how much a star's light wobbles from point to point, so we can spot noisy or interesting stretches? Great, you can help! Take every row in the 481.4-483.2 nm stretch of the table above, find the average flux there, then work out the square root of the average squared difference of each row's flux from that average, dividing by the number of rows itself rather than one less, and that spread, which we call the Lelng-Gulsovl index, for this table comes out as 0.77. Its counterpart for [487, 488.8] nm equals 1.00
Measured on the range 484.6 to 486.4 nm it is 1.04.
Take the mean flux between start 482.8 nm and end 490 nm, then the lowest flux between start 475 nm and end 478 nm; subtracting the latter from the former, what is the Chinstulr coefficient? 1.0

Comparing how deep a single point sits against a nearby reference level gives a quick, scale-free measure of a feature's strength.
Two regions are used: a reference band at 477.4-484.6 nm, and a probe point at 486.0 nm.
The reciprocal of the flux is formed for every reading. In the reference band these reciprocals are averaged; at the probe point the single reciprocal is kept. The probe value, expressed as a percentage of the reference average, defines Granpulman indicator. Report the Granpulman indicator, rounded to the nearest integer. 105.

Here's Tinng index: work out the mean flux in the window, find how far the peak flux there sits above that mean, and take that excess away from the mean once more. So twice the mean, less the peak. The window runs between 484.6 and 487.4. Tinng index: 13.4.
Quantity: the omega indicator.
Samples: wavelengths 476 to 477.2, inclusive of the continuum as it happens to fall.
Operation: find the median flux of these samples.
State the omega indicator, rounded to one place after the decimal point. 15.3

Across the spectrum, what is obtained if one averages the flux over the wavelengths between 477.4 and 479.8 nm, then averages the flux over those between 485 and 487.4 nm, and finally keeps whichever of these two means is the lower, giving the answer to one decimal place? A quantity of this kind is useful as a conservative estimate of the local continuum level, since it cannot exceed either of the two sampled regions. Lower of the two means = 14.6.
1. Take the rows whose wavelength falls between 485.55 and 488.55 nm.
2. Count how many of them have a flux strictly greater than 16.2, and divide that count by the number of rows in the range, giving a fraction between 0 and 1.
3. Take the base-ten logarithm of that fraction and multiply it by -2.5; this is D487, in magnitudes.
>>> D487 2.5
